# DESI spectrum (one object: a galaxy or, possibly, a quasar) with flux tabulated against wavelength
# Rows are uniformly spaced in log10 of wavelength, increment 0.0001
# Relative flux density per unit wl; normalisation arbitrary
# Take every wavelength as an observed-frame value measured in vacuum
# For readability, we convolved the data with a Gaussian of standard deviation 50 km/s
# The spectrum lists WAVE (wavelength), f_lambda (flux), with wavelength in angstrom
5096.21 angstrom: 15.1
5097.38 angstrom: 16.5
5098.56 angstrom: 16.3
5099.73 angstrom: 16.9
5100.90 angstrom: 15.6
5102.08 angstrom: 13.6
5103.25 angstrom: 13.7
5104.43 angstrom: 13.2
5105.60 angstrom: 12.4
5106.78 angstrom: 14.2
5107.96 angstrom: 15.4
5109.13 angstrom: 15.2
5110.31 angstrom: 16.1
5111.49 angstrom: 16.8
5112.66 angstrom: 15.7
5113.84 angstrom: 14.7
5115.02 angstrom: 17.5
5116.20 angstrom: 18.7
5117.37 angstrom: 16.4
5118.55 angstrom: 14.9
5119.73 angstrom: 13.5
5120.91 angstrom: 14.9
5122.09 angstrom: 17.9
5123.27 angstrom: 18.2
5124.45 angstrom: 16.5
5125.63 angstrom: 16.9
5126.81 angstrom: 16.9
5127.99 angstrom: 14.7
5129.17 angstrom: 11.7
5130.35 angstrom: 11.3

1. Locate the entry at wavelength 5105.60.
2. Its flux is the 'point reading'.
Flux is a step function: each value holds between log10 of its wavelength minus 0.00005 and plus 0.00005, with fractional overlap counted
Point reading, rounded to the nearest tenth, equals 12.4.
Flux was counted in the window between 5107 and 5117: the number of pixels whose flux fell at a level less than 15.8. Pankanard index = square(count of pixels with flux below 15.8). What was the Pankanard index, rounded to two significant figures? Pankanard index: 16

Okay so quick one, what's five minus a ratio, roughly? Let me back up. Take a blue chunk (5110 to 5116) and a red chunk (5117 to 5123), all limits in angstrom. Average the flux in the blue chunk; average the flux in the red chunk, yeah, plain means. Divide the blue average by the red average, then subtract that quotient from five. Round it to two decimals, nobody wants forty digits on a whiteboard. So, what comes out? 3.96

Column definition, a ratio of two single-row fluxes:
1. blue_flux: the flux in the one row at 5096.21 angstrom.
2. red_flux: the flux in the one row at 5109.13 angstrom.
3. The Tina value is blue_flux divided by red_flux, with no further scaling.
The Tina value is 0.99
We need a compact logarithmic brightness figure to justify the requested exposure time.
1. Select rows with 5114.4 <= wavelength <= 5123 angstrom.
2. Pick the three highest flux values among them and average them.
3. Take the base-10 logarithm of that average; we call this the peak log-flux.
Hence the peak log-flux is 1.26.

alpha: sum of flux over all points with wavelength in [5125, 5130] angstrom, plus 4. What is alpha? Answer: 64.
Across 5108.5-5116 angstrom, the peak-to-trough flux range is 2.80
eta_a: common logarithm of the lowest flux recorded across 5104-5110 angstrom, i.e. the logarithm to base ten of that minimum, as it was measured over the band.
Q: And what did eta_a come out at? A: 1.09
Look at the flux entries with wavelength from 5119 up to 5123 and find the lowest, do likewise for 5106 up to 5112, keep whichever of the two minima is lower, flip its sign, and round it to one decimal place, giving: -13.5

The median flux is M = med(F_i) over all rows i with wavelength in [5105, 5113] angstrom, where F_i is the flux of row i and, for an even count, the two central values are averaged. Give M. 15.4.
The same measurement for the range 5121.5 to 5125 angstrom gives 17.9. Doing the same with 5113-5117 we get 17.5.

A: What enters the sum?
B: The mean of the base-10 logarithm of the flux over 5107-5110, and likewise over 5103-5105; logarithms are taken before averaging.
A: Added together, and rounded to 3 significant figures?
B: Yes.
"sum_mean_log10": 2.31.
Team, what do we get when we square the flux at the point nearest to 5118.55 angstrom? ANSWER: 222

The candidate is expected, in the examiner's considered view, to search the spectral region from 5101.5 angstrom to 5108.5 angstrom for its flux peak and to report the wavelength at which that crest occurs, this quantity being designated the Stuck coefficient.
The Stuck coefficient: 5107.96 angstrom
